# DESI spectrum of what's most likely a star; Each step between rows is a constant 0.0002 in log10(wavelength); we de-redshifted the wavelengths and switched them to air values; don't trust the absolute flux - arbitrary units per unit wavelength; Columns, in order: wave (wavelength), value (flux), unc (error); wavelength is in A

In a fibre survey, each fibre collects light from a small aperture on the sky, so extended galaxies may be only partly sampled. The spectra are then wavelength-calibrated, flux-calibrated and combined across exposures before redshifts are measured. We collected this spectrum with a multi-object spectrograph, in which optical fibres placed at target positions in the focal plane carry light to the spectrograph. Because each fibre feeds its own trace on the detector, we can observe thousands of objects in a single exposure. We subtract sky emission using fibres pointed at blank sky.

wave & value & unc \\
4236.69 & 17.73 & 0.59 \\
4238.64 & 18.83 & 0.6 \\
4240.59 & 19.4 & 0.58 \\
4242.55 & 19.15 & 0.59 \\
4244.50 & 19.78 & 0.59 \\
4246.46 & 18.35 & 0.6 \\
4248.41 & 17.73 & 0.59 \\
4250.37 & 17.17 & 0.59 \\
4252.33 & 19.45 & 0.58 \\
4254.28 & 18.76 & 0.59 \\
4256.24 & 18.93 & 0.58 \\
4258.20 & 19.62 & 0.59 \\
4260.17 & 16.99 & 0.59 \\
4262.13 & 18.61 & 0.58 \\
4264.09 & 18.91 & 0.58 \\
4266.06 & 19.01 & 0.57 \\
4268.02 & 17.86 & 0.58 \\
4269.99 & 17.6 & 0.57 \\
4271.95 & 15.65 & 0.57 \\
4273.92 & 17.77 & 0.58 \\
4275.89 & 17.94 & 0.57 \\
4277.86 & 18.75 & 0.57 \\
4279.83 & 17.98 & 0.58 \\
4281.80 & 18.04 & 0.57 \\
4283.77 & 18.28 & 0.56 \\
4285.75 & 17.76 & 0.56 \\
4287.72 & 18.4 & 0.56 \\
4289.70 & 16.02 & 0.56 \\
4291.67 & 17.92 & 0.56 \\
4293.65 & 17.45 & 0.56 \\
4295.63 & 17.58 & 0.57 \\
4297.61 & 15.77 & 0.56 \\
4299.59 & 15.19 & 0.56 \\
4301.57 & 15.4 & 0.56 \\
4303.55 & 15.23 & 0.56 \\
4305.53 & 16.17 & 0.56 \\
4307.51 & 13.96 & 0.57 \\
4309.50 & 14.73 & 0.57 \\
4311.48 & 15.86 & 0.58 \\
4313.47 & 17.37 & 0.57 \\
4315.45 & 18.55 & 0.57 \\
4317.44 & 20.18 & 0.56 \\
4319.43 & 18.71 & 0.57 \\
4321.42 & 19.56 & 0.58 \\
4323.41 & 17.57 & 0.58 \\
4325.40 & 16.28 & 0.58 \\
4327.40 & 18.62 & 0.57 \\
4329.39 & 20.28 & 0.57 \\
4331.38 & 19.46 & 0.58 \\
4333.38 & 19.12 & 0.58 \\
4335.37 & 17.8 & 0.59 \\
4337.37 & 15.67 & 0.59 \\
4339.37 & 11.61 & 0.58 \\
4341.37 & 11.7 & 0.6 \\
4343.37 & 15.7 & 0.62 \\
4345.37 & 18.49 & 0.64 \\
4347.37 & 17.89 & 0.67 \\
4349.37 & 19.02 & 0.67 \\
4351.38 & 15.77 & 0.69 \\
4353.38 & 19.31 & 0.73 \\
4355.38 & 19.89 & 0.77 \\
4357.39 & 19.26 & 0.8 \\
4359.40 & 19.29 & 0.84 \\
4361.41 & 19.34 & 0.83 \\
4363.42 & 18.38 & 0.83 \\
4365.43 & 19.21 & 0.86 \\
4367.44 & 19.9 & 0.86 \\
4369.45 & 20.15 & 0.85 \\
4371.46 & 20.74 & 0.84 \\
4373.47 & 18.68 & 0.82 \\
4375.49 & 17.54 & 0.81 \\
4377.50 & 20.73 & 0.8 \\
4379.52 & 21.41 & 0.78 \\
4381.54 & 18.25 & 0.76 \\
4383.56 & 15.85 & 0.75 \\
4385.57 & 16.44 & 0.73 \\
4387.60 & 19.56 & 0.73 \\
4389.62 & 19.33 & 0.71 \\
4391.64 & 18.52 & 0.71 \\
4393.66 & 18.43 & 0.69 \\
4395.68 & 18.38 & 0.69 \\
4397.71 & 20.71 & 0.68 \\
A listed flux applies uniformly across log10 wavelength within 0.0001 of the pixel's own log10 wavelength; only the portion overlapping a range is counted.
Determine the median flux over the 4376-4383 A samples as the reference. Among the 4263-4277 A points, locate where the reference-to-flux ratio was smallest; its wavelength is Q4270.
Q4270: 4266.06 A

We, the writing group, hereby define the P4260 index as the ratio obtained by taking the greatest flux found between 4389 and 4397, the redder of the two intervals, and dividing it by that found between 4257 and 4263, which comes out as 0.99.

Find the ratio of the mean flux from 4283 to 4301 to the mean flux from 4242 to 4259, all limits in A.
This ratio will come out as 0.91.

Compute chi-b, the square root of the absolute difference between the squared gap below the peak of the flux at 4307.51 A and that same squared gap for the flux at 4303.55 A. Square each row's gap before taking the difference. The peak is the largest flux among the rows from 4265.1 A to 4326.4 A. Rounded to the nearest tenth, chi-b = 3.8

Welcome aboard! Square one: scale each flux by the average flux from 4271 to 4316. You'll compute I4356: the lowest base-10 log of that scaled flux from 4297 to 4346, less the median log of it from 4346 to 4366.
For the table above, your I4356 -0.219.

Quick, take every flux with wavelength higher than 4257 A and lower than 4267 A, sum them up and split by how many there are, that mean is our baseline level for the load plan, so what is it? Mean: 18.6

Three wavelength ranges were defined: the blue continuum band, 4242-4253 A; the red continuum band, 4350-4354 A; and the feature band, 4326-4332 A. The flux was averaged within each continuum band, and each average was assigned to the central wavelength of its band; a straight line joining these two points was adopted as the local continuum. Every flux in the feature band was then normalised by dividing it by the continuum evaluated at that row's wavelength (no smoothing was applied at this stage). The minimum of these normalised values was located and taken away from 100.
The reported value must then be 99.0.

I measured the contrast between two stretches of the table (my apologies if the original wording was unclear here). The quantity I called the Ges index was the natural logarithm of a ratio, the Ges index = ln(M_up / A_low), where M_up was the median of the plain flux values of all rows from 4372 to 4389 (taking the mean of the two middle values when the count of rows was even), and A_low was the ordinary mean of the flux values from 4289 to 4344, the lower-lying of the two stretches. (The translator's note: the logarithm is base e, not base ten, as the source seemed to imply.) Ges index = 0.10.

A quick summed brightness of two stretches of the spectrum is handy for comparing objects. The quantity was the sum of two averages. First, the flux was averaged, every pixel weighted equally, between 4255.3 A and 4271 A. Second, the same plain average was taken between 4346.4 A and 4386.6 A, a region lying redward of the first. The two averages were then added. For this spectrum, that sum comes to 37.3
